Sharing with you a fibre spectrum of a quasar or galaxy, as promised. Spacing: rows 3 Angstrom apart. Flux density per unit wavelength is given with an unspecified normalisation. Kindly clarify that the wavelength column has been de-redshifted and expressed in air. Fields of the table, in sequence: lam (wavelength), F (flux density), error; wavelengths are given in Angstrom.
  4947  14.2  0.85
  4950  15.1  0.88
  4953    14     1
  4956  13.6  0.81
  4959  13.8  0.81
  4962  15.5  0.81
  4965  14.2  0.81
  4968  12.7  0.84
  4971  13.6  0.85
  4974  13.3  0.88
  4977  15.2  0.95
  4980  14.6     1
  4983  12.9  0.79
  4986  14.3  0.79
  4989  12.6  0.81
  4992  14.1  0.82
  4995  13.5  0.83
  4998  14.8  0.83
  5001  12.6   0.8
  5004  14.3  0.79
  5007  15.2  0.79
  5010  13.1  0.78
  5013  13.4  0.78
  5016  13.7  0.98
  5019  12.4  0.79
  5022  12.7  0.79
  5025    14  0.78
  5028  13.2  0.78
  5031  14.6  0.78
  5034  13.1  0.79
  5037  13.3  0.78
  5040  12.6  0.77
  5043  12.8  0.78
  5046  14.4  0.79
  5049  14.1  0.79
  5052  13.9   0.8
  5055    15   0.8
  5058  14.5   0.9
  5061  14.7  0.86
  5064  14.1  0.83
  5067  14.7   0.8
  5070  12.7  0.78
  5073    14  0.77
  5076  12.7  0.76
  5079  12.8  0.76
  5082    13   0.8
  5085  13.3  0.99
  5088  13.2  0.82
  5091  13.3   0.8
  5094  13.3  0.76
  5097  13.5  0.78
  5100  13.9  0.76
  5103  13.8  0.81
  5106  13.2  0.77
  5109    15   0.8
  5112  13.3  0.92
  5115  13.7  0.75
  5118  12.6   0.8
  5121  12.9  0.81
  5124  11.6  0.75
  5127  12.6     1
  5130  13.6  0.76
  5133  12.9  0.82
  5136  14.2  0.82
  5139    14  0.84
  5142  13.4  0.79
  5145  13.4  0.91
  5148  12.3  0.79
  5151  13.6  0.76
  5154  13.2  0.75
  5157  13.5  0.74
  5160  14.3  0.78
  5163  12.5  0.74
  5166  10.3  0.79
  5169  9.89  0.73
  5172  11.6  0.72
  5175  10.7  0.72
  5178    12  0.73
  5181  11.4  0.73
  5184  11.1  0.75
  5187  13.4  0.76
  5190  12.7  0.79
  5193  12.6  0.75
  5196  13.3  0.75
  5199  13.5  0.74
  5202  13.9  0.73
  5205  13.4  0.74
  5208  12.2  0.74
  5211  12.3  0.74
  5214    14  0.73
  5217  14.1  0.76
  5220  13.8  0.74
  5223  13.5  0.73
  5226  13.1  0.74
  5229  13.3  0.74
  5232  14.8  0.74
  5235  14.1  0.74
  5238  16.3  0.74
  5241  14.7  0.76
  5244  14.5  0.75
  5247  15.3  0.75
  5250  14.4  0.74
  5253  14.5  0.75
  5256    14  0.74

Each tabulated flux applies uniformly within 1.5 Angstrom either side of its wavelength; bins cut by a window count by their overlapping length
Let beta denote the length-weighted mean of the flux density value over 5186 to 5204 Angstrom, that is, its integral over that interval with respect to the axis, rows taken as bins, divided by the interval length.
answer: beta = 13.2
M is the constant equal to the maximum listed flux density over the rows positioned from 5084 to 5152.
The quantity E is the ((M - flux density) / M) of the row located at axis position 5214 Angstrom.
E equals 0.07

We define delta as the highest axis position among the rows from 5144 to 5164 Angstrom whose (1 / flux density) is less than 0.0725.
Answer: 5160 Angstrom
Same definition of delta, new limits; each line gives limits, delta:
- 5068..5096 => 5073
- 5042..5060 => 5058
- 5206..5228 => 5220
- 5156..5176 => 5160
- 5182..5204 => 5202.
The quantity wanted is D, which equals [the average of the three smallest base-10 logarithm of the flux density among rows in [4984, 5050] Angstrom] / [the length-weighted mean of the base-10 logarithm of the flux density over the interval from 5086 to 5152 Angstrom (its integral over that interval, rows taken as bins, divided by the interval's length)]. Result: 0.98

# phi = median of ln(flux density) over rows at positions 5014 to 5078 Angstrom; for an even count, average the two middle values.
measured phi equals 2.63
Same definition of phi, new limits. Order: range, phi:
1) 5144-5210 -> 2.54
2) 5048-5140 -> 2.60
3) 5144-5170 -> 2.58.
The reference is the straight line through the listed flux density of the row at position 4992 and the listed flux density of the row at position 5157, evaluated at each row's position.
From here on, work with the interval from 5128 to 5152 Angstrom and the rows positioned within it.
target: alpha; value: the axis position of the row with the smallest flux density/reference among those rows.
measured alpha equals 5148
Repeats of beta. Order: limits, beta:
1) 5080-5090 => 13.2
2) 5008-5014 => 13.4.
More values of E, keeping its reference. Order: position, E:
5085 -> 0.11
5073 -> 0.07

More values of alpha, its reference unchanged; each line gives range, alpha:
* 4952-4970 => 4968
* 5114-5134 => 5124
